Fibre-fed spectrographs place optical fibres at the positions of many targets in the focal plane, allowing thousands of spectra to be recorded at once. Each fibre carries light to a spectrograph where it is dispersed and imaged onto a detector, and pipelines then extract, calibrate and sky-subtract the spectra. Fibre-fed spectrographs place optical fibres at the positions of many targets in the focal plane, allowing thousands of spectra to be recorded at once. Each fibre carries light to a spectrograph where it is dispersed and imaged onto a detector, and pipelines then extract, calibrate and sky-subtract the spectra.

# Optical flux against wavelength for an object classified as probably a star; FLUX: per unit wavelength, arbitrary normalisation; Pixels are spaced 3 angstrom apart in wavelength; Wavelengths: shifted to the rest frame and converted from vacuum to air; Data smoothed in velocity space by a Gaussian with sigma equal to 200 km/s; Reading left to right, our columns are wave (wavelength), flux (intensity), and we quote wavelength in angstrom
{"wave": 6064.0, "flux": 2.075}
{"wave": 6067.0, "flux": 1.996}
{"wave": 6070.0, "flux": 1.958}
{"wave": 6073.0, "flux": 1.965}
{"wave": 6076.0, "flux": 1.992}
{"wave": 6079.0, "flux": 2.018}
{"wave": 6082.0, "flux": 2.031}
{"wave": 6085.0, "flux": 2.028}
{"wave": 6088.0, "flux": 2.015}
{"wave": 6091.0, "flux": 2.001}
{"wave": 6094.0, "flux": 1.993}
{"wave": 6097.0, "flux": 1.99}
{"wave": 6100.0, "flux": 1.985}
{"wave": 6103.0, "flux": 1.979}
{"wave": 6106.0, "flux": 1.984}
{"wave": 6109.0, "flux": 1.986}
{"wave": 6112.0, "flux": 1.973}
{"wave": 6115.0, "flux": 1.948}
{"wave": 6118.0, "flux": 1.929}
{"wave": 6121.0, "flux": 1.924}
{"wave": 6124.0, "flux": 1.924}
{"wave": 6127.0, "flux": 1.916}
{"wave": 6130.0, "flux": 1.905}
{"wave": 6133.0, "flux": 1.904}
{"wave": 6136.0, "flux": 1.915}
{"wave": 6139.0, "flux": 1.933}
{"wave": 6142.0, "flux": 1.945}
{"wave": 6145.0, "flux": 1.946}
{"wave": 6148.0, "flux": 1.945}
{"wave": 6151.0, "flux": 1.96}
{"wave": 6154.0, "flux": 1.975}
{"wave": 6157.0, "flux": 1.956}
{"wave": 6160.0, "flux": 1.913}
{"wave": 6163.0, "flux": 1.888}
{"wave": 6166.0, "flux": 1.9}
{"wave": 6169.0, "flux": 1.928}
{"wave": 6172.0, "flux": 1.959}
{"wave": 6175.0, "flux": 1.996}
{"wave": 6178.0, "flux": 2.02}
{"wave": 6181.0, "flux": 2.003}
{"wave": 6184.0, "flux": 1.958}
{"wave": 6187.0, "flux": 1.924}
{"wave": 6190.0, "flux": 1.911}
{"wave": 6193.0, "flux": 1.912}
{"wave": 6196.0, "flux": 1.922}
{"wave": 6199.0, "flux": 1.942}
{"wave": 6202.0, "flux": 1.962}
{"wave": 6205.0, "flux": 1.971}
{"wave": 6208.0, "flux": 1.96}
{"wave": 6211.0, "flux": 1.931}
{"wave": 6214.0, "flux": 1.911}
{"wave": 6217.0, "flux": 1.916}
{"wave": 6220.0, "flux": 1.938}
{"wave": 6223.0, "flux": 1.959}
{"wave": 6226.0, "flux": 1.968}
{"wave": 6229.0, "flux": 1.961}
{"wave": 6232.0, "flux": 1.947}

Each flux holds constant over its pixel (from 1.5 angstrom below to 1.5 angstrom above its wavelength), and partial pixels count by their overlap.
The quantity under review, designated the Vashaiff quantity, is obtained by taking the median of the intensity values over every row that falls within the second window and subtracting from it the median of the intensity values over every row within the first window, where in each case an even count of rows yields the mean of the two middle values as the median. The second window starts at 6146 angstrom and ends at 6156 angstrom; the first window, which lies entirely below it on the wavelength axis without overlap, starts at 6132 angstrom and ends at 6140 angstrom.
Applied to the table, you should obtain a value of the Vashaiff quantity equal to 0.045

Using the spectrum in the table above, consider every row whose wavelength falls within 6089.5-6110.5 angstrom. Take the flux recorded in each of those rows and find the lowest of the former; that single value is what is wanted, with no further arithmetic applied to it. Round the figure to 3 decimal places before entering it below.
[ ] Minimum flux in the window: 1.979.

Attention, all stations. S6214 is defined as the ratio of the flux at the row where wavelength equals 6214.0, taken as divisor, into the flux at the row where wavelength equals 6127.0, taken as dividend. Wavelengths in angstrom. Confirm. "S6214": 1.00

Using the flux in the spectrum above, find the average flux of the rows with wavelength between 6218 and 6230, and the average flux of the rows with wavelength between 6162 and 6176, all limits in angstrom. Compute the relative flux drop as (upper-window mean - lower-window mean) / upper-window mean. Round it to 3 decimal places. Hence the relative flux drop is 0.011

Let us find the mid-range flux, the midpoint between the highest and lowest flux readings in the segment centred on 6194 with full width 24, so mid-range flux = 1.94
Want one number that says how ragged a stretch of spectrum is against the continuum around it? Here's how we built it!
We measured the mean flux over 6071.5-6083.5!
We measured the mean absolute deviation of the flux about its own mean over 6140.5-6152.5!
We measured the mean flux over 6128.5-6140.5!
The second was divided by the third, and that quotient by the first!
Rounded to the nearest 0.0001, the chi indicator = 0.0014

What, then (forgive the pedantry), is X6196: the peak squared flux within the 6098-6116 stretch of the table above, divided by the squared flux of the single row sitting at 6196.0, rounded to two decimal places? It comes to 1.07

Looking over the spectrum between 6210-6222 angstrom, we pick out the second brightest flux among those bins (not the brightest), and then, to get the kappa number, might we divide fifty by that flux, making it 25.89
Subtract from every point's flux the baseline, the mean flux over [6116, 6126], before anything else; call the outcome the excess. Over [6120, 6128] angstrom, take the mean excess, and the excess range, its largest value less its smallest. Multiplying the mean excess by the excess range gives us 0.000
